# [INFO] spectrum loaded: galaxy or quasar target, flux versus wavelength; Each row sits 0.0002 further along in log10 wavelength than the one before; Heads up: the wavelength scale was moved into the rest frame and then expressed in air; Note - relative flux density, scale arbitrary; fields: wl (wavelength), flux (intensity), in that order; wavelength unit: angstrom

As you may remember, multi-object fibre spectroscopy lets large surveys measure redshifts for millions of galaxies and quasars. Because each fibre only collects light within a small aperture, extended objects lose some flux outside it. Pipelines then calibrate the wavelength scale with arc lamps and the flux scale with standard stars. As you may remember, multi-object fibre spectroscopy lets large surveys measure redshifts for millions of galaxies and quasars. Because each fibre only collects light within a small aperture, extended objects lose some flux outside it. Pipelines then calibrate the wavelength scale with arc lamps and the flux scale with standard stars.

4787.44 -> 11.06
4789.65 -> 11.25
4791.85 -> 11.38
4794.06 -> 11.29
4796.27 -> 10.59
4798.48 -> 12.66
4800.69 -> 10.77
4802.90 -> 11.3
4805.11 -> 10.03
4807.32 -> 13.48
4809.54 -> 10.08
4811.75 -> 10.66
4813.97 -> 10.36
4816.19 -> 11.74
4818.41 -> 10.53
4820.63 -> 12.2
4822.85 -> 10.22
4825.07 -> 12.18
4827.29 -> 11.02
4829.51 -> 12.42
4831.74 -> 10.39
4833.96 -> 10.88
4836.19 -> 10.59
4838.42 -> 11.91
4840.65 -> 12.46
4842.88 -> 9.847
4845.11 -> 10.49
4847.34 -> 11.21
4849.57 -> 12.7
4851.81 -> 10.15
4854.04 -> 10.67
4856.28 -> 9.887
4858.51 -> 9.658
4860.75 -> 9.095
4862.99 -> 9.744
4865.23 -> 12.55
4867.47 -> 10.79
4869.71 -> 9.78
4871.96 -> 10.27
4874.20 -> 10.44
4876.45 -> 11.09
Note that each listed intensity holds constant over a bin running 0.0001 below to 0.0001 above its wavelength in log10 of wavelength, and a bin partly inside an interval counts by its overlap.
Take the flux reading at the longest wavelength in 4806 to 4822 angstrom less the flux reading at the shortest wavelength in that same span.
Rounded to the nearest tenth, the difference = -1.3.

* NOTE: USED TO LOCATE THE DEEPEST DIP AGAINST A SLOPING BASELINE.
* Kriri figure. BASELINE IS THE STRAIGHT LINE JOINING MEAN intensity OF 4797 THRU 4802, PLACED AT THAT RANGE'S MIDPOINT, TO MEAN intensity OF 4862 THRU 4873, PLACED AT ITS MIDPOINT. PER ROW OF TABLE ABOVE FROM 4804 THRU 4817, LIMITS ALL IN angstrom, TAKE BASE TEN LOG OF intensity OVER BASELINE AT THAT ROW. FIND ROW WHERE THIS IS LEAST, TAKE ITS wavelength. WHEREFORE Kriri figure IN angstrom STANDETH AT 4805.11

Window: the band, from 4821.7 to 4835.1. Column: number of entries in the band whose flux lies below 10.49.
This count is 2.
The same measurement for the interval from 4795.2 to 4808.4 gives 1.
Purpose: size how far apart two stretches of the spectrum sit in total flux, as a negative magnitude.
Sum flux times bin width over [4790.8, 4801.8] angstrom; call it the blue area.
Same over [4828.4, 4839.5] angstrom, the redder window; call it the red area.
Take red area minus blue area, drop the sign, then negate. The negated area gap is 0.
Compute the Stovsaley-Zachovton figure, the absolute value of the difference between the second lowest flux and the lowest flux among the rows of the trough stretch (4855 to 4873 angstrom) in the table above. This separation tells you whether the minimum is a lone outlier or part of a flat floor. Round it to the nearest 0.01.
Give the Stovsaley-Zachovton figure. 0.56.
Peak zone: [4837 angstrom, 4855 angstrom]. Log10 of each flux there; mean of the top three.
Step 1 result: 1.09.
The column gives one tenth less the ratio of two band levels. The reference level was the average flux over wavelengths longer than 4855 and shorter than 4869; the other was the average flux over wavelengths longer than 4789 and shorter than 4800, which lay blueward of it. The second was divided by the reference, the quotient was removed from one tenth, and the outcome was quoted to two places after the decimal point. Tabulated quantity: -1.01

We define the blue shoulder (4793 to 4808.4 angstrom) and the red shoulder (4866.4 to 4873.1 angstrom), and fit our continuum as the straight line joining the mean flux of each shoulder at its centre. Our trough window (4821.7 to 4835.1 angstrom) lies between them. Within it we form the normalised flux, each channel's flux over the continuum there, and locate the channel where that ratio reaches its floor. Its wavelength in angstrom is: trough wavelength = 4822.85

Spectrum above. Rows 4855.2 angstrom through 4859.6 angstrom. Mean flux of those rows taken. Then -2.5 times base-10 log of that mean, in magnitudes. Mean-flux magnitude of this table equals -2.48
